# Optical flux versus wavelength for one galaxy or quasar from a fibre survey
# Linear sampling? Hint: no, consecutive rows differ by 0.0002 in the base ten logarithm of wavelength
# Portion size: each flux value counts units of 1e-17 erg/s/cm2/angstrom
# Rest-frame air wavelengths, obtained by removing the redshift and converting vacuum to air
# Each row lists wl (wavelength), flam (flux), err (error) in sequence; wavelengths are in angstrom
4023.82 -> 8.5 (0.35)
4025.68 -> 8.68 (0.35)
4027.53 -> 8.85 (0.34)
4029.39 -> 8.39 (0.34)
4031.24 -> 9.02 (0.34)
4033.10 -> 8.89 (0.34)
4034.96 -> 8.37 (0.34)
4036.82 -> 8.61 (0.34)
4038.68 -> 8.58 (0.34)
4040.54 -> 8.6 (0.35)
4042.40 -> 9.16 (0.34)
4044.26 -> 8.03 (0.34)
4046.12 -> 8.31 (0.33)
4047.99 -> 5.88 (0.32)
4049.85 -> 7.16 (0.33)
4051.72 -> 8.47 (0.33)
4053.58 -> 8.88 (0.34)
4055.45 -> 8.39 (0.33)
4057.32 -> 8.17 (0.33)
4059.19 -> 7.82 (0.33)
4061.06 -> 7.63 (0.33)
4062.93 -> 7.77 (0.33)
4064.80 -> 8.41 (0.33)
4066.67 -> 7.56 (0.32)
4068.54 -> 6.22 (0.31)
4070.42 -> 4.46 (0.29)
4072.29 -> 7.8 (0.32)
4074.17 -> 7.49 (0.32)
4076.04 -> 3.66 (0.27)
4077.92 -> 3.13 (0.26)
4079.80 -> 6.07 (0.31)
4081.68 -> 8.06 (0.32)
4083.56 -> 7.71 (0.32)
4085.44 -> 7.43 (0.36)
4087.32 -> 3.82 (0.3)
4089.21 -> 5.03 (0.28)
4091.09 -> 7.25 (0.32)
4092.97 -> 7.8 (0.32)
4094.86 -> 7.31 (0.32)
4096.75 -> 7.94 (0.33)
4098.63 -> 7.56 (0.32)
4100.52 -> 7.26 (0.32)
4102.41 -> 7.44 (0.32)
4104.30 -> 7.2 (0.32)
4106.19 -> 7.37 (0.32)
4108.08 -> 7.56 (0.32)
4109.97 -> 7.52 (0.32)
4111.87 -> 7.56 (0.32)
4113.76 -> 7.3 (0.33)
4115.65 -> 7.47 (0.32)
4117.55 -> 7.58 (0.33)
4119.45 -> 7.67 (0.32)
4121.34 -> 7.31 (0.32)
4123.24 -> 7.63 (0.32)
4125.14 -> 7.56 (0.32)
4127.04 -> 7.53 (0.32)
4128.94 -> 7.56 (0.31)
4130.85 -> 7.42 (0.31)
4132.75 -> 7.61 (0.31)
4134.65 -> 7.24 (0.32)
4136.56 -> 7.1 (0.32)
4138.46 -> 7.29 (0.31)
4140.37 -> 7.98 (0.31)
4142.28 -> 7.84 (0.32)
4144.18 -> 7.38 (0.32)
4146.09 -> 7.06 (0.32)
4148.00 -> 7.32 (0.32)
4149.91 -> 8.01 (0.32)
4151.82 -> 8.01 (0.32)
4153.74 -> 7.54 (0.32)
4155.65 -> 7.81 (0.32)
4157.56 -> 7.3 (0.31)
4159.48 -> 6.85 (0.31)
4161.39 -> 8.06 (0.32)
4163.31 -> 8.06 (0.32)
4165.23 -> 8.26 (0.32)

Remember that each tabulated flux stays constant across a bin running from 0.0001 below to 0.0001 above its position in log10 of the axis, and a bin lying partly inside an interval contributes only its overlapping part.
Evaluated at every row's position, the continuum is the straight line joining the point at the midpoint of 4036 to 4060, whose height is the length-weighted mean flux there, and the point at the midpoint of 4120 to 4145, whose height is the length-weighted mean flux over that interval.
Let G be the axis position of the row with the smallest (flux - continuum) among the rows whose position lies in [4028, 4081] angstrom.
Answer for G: 4077.92 angstrom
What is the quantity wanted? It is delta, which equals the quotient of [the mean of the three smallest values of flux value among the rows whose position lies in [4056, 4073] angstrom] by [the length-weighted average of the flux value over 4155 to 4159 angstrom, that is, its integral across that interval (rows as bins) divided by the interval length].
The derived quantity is 0.82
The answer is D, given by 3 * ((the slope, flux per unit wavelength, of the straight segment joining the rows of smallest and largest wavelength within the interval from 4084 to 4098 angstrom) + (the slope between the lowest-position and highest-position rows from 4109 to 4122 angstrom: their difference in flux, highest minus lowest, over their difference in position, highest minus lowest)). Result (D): 0.08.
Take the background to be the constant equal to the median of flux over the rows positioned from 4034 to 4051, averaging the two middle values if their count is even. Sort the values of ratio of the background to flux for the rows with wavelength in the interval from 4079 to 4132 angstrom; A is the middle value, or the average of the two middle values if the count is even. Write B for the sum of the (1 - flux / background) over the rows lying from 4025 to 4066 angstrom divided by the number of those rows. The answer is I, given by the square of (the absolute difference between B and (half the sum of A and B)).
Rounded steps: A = 1.117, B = 0.011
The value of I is 0.31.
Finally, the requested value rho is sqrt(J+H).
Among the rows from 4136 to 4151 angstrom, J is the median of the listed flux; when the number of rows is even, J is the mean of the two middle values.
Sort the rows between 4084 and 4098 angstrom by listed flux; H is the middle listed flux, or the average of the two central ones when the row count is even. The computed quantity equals 3.83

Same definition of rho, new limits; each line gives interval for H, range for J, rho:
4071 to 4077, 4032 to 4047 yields 4.01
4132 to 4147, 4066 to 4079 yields 3.68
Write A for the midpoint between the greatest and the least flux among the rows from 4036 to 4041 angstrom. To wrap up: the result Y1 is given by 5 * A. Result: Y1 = 43.0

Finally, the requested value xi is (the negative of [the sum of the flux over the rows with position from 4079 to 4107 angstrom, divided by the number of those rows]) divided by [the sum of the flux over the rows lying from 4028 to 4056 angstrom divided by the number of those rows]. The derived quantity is -0.84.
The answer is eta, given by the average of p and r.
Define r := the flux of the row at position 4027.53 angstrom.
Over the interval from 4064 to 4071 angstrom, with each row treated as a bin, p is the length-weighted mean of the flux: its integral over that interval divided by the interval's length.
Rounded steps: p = 6.7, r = 8.85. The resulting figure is 7.8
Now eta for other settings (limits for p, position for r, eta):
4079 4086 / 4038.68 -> 8.0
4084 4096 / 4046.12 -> 7.4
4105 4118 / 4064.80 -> 7.9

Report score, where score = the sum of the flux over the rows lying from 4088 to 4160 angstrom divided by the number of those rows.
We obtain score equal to 7.43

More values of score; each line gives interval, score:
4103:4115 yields 7.42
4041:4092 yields 7.03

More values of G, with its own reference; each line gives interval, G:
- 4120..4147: 4136.56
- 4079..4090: 4087.32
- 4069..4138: 4077.92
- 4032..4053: 4047.99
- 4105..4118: 4113.76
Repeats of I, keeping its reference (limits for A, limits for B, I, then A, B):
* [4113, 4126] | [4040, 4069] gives 0.28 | 1.107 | 0.056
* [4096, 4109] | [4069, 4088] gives 0.18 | 1.125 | 0.288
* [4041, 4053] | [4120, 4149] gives 0.21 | 1.025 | 0.109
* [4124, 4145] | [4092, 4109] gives 0.25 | 1.112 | 0.105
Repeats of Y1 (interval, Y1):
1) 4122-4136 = 37.2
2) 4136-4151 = 37.7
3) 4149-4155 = 38.9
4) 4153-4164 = 37.3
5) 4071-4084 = 28.0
